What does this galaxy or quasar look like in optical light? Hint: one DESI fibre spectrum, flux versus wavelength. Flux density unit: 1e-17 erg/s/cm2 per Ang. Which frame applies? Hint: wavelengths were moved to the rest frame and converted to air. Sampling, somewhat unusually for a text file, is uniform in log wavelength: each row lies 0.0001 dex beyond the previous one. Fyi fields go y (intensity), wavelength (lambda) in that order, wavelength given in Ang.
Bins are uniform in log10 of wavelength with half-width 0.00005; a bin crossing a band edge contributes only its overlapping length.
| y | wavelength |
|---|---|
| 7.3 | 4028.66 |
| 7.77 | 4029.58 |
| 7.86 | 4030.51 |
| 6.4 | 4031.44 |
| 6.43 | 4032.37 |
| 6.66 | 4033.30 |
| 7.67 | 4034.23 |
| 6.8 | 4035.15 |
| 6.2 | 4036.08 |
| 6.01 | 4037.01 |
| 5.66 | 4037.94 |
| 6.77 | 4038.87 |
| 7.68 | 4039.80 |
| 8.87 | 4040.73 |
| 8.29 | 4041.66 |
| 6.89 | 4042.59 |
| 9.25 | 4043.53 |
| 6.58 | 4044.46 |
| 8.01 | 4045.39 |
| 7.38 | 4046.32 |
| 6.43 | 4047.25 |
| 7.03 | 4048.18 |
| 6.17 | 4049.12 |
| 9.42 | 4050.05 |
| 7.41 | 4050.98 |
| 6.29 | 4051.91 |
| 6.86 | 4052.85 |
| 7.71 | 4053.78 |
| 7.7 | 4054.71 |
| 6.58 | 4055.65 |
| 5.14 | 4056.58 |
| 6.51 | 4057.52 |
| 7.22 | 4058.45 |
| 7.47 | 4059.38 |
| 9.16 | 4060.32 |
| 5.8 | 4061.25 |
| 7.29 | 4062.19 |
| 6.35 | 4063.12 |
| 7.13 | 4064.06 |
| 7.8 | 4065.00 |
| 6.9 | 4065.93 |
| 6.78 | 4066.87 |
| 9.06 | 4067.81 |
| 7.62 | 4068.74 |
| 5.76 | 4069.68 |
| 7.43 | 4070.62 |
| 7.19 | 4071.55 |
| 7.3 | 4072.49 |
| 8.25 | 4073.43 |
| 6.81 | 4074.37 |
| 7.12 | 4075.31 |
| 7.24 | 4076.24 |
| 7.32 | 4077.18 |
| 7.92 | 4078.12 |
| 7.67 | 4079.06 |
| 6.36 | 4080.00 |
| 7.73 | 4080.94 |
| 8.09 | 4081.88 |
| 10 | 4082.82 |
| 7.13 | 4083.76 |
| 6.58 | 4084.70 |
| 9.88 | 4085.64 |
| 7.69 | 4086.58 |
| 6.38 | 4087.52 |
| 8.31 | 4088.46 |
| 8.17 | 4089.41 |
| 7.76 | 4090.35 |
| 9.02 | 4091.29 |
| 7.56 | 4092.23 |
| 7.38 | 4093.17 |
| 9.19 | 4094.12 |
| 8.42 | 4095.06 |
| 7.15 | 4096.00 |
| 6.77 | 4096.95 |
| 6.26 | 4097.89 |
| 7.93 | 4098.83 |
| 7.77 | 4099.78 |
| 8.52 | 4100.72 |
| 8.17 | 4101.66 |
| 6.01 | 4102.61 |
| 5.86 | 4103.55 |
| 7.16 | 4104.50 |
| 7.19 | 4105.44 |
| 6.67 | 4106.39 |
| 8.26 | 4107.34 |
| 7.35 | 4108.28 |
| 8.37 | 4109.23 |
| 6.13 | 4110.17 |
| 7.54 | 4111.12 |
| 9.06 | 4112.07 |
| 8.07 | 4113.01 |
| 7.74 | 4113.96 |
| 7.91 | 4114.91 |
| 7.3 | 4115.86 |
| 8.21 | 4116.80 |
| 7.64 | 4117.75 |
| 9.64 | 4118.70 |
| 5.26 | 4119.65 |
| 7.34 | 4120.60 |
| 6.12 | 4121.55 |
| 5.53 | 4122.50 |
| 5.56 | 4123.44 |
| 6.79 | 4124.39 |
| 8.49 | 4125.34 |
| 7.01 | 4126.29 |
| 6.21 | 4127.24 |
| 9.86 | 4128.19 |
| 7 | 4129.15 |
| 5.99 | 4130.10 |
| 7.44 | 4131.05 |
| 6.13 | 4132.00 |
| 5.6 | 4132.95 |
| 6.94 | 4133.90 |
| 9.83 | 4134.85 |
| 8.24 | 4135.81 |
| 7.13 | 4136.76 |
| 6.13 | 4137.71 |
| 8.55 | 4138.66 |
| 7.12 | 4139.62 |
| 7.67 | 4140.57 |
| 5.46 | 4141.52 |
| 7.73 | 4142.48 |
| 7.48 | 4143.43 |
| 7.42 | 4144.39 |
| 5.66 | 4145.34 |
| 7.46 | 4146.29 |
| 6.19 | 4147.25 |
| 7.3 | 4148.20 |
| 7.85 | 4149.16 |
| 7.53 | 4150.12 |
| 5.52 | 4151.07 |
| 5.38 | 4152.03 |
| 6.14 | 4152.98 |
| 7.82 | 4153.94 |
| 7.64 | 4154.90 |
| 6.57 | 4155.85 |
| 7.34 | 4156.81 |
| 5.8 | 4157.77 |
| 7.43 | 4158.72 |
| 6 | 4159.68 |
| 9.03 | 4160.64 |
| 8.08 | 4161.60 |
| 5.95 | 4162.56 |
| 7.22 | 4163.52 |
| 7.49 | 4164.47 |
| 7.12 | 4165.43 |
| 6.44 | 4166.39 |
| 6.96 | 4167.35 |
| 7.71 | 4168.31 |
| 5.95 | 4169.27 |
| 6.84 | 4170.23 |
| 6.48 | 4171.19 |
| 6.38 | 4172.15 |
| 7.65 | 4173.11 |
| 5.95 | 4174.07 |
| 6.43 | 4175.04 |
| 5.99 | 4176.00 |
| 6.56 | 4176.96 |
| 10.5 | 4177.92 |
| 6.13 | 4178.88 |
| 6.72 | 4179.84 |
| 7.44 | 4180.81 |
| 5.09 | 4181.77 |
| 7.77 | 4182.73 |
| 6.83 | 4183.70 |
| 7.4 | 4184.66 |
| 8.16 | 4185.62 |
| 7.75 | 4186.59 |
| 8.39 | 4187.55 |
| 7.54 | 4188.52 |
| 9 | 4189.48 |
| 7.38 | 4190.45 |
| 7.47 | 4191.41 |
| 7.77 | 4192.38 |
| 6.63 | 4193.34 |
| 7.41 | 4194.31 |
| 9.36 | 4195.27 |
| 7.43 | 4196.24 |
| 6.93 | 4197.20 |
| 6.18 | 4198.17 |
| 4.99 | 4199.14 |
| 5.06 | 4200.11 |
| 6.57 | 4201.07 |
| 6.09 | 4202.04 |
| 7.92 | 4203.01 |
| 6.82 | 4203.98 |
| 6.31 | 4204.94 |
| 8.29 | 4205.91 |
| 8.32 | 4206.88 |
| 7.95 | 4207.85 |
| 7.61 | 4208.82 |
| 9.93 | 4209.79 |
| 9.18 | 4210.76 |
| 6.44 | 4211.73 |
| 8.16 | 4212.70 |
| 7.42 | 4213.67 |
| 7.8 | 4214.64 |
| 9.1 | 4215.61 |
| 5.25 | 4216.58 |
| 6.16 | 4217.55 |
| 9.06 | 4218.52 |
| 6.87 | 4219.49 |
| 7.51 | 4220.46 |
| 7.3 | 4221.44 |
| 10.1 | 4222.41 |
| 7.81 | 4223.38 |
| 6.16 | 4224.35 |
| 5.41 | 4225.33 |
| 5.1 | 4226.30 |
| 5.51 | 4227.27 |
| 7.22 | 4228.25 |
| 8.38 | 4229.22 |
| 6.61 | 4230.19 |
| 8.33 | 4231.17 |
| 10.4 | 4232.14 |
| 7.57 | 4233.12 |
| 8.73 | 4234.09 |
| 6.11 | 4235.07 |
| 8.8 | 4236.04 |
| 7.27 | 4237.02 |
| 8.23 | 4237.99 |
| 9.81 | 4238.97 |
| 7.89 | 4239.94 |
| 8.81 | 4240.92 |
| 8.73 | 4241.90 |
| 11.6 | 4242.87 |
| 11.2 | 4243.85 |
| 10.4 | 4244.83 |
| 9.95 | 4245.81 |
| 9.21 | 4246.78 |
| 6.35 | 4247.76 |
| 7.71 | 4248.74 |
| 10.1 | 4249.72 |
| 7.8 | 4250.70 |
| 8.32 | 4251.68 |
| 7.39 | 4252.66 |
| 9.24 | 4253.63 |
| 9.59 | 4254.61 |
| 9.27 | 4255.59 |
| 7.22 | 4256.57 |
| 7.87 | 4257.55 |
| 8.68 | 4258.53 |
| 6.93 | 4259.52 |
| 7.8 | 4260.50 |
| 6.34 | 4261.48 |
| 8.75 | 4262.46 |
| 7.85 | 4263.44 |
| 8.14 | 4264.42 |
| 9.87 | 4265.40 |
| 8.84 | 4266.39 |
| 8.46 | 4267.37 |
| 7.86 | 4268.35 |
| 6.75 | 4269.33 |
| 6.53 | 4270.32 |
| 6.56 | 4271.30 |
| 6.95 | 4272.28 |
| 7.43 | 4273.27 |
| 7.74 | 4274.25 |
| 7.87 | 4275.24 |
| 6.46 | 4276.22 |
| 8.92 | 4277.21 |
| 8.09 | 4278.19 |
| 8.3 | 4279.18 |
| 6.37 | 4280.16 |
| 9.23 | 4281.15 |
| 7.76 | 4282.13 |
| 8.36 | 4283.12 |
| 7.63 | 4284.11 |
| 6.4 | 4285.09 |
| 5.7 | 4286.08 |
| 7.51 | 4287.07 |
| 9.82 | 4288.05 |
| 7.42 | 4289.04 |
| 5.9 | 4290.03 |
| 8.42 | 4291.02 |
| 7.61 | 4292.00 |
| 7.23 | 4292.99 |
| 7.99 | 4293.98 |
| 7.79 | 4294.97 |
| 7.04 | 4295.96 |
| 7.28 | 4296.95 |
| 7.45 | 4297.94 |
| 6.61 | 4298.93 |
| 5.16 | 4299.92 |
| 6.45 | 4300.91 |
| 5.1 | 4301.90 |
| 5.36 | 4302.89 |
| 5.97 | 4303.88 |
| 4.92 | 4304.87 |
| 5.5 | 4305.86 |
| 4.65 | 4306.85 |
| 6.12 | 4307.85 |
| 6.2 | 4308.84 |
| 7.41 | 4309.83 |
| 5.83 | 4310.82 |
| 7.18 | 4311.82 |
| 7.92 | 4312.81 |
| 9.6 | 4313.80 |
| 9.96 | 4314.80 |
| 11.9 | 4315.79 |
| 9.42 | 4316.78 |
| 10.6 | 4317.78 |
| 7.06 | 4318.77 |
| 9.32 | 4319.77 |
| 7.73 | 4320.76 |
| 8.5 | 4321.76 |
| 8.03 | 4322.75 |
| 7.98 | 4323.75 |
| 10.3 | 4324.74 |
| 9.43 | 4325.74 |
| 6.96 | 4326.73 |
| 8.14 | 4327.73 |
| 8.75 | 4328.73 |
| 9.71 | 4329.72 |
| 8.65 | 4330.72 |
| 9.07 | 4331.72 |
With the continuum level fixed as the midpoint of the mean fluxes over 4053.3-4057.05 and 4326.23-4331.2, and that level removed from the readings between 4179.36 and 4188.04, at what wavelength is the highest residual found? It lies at 4187.55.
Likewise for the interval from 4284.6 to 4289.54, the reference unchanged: 4288.05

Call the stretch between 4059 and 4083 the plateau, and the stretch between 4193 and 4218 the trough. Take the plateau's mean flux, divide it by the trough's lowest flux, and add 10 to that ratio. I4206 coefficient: 11.5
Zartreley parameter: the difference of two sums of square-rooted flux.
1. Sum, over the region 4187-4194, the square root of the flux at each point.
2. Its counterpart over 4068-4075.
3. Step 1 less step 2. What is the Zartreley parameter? 0.7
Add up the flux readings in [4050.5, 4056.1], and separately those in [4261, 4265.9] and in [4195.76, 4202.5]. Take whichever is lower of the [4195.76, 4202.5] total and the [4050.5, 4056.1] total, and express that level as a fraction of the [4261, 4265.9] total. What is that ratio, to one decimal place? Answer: 1.0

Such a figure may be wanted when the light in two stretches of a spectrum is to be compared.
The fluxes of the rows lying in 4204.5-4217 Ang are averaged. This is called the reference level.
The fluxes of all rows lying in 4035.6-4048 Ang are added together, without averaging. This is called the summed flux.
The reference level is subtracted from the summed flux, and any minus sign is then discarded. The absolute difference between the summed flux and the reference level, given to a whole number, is 86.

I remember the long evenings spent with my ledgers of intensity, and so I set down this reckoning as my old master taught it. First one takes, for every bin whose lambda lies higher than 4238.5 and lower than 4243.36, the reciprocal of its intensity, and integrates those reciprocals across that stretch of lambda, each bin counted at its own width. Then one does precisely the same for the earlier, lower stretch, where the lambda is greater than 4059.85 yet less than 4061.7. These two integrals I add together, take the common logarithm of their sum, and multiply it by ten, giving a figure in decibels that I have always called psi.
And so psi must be -1.0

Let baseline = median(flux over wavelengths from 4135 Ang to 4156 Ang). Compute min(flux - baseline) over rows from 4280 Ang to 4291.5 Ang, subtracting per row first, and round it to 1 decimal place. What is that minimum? -1.7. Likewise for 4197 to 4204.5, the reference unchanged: -2.4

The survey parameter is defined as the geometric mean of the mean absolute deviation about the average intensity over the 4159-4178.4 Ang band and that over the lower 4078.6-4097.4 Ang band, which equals 0.83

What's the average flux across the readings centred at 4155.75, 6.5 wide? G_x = 7.0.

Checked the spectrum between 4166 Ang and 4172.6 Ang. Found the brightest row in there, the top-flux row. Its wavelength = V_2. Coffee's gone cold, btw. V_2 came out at 4168.31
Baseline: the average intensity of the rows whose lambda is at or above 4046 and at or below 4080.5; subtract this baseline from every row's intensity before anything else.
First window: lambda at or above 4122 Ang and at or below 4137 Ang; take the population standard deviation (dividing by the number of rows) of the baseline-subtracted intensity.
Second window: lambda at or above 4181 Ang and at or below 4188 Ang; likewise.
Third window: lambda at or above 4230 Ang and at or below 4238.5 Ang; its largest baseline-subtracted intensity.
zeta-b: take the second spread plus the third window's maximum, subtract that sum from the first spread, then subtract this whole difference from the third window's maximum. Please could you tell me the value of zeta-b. 6.14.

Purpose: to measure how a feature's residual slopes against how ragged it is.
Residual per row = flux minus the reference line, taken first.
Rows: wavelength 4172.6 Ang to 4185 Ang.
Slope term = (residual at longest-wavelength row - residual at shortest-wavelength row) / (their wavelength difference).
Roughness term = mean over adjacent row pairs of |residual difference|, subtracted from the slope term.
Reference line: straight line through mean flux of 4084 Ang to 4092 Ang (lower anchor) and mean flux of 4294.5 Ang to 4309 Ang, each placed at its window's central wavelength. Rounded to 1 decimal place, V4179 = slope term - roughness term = -1.6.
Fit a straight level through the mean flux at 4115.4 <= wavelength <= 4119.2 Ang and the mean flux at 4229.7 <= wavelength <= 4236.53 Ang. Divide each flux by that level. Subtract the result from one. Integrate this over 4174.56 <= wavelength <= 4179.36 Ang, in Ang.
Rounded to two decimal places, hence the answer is 0.60 Ang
